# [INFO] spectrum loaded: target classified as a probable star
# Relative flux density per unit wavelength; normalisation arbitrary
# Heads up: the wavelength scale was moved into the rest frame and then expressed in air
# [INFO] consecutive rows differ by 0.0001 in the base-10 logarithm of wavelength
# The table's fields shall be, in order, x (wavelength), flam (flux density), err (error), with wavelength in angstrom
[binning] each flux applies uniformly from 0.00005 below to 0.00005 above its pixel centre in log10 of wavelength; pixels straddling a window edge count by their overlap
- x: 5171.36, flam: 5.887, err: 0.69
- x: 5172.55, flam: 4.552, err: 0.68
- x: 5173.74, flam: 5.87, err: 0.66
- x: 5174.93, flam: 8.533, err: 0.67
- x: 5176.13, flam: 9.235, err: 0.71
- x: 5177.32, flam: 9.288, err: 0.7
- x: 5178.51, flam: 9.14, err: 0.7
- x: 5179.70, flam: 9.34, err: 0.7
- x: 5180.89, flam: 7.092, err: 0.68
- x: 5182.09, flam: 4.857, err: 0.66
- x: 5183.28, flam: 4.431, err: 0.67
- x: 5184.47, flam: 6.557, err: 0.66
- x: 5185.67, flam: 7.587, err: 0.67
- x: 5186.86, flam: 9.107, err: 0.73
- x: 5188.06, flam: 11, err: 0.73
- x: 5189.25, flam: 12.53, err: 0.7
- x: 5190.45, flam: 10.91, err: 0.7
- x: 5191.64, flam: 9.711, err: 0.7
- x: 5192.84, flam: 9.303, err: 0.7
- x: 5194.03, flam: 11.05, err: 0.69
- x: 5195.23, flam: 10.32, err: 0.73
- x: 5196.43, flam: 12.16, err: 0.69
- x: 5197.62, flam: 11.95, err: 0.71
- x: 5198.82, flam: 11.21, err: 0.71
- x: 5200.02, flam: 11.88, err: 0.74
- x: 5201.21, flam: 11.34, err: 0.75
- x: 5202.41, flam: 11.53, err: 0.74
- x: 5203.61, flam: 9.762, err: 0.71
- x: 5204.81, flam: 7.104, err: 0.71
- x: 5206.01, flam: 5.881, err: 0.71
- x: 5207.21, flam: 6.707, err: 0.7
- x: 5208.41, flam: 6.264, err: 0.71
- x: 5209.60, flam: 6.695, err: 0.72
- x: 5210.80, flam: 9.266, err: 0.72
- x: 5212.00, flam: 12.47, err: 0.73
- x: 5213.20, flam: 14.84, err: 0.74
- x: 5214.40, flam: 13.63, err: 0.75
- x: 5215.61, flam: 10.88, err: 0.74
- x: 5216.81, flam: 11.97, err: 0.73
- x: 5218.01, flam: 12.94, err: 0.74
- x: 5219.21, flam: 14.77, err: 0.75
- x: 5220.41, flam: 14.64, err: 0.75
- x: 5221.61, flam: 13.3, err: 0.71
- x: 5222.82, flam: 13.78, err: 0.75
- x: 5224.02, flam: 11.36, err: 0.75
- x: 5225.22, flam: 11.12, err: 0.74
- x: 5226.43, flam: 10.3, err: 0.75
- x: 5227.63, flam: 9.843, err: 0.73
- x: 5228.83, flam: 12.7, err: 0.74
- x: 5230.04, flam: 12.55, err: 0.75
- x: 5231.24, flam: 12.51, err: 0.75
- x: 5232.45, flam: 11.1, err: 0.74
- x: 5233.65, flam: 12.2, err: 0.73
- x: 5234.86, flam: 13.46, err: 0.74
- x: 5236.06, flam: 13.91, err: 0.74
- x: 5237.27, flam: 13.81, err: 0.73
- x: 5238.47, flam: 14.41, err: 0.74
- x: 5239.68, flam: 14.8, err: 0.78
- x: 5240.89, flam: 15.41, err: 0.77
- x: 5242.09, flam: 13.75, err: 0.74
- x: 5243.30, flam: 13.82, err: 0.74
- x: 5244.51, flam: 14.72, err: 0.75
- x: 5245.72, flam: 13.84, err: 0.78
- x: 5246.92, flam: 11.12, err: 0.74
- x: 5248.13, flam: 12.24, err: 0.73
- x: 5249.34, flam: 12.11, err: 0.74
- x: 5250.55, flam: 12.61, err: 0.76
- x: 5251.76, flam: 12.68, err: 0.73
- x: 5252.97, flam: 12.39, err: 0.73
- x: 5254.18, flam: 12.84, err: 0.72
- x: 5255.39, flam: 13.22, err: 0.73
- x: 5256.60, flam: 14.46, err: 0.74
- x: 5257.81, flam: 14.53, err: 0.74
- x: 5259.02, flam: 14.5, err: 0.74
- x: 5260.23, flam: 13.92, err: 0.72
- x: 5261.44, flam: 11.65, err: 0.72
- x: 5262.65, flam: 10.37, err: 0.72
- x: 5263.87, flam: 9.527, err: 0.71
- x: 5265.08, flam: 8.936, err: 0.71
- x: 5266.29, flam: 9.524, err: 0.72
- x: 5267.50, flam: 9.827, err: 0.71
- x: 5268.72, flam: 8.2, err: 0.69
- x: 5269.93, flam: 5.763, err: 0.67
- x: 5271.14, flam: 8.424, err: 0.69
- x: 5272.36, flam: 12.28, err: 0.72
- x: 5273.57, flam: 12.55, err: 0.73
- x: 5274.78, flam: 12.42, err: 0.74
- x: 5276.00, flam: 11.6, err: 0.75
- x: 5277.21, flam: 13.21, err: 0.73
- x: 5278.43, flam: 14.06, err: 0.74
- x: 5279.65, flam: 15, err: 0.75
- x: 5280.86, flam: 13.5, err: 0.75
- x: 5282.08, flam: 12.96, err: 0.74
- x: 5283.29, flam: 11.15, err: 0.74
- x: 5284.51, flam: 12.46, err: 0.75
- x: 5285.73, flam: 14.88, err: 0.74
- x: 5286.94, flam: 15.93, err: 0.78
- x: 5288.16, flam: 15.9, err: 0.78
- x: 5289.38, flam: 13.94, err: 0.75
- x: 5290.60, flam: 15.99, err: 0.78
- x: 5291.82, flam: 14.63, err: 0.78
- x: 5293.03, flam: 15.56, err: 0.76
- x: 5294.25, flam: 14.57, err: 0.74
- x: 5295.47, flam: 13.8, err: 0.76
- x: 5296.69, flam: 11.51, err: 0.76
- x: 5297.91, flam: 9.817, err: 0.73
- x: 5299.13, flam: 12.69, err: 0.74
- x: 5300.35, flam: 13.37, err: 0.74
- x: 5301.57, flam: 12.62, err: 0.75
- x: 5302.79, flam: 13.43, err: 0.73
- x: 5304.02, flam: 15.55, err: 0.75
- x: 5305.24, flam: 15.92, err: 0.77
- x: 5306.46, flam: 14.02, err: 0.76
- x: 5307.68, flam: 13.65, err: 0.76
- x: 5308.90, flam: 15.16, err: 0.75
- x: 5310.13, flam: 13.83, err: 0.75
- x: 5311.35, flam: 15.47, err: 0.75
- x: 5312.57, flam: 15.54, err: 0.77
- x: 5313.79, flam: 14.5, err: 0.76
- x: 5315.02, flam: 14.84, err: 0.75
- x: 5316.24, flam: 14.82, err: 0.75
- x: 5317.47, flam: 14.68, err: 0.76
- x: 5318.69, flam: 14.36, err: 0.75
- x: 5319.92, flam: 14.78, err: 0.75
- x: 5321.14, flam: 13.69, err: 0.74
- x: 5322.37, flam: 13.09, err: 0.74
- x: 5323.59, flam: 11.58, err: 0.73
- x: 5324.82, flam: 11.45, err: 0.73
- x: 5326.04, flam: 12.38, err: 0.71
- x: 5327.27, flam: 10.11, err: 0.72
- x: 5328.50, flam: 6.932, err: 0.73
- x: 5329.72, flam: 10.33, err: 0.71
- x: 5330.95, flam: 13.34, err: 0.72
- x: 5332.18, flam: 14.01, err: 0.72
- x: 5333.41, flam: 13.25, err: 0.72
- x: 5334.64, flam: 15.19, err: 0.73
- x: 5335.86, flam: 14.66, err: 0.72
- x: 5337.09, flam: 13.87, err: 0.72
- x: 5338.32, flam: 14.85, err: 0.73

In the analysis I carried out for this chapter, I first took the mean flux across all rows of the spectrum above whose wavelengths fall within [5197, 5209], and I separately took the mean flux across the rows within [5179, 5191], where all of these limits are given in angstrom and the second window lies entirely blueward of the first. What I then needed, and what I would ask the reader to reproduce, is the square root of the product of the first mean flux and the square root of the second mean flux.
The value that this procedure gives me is 5.20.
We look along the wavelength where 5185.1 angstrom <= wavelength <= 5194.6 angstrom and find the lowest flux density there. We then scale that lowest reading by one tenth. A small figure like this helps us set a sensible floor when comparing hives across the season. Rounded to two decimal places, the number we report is 0.76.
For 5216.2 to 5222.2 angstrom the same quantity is 1.20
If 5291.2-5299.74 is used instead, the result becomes 0.98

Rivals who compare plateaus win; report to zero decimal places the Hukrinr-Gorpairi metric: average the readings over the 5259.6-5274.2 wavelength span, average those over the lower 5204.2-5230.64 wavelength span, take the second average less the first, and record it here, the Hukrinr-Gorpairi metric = 1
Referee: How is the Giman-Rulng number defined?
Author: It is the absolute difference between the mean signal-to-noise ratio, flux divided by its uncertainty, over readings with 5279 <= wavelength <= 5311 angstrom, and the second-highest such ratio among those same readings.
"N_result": 2.2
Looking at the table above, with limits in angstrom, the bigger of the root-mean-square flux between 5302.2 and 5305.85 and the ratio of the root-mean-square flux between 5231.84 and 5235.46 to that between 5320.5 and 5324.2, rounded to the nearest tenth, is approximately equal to 15.0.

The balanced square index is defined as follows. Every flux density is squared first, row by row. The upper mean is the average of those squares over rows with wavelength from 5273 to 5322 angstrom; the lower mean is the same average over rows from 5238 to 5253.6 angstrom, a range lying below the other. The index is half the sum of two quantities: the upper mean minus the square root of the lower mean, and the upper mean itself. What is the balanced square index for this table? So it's 190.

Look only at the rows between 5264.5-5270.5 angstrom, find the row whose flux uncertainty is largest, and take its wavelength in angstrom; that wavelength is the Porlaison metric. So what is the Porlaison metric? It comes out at 5266.29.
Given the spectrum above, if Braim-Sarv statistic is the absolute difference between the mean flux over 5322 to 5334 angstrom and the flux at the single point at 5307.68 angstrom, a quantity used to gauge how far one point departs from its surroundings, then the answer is 2.0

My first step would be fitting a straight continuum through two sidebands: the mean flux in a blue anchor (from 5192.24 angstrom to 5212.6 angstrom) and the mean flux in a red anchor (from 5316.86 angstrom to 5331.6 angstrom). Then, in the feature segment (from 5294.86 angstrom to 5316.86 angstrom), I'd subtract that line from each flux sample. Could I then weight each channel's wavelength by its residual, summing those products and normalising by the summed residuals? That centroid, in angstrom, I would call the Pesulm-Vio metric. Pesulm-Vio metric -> 5308.5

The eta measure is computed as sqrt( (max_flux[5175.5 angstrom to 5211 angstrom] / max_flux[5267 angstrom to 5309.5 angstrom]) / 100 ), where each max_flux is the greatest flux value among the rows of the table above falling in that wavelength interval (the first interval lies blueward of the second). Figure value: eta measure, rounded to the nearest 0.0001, 0.0885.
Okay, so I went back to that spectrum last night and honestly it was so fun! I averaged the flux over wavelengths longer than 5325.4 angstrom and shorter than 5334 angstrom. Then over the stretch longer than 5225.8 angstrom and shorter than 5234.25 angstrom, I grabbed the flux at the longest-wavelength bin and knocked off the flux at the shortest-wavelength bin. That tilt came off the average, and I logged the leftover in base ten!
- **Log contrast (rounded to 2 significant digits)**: 0.98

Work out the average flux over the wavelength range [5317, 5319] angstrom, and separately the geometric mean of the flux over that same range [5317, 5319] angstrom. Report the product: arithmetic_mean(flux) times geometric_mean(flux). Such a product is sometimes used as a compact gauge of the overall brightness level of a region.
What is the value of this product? 211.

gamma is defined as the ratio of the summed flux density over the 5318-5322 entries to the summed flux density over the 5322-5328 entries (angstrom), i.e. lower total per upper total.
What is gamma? 0.73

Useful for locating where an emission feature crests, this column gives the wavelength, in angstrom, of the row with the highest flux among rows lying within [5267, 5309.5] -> 5290.60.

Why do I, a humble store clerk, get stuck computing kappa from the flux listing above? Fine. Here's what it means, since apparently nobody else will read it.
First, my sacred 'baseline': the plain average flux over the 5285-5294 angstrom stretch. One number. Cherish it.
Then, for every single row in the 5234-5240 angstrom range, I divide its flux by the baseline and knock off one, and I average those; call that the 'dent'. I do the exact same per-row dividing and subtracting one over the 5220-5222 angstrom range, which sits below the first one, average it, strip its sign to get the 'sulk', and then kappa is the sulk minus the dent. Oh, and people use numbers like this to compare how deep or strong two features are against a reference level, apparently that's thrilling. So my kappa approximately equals 0.16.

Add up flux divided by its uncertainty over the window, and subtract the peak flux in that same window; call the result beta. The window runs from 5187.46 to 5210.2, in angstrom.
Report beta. 250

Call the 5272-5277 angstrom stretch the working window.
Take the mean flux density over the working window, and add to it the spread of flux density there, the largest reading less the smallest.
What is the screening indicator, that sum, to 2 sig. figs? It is 13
